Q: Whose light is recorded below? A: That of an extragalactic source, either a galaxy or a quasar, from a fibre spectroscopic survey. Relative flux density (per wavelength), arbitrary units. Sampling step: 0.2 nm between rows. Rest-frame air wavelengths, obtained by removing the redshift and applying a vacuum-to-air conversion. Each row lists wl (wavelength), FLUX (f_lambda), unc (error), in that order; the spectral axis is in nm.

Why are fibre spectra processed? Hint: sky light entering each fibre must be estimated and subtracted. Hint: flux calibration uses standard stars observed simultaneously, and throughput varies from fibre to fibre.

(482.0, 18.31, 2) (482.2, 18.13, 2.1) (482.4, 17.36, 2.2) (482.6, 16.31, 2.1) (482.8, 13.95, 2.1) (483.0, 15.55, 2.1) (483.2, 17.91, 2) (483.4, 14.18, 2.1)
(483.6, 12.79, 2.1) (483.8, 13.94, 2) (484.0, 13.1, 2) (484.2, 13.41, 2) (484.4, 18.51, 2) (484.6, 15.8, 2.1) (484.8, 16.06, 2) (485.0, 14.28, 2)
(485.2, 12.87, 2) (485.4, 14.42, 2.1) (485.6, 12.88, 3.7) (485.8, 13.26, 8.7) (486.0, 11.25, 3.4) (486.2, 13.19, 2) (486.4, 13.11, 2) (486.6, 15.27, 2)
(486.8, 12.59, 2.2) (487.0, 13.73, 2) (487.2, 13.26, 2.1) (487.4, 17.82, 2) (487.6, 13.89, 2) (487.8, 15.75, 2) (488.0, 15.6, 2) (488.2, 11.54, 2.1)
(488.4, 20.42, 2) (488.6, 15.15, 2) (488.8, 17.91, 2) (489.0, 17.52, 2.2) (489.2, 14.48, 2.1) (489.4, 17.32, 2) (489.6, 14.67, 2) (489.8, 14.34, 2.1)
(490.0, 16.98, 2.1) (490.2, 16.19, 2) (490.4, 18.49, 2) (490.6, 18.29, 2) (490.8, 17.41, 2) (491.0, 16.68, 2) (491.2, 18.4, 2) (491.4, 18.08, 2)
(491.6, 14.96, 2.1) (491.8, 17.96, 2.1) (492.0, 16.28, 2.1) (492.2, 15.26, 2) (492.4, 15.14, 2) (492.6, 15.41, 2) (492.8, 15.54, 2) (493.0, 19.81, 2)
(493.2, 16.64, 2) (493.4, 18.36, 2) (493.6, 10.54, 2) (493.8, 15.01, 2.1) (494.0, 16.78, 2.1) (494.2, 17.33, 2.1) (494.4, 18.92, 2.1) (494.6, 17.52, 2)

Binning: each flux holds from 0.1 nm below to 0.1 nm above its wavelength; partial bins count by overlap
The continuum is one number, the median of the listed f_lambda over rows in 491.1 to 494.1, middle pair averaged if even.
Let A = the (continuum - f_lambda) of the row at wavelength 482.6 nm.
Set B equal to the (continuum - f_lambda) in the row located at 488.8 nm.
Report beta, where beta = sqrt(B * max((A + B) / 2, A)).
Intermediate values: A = 0.0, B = -2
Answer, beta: 0.2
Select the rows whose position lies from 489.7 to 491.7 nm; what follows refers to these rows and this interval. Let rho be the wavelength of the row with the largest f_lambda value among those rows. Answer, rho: 490.4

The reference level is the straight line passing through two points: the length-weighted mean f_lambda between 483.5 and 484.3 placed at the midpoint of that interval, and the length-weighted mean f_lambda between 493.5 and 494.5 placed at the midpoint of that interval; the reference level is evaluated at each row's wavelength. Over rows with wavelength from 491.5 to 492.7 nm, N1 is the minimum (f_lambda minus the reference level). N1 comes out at -0.19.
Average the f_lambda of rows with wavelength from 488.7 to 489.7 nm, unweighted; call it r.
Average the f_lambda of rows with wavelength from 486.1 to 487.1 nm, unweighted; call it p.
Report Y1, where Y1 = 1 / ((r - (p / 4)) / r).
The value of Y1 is 1.26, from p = 13.6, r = 16.4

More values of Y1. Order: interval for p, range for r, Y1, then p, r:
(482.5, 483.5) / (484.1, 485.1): 1.33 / 15.6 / 15.6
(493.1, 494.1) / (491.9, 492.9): 1.33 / 15.5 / 15.5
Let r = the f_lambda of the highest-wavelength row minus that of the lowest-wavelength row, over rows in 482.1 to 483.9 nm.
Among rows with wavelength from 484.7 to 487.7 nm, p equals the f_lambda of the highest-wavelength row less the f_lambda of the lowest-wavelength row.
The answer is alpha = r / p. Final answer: 1.9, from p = -2.2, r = -4.2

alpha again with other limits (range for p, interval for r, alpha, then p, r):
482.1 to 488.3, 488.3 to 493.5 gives 0.3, -6.6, -2.1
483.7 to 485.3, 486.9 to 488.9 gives -3.9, -1.1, 4.2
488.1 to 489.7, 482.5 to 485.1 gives -0.6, 3.1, -2.0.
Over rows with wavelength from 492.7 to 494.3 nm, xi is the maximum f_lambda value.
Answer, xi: 19.81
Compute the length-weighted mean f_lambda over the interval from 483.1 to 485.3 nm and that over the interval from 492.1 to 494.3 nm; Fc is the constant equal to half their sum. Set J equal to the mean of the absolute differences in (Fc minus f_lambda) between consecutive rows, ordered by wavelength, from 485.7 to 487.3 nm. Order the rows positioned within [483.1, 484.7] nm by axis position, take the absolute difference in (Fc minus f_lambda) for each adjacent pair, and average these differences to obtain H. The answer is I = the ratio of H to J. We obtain 1.5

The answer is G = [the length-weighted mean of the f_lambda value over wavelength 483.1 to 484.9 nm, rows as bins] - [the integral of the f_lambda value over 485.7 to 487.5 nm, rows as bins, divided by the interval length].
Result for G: 1.4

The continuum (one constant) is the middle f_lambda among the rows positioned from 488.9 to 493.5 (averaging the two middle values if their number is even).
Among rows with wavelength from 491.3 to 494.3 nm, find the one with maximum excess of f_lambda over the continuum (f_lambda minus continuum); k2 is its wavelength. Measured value 493.0 nm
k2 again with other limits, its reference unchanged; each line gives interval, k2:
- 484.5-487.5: 487.4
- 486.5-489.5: 488.4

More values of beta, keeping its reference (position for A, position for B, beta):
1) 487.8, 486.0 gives 3.7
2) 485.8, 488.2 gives 4.3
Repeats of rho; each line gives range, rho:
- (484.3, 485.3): 484.4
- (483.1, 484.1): 483.2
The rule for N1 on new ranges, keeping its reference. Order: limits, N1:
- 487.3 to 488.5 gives -2.79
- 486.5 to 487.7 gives -1.41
